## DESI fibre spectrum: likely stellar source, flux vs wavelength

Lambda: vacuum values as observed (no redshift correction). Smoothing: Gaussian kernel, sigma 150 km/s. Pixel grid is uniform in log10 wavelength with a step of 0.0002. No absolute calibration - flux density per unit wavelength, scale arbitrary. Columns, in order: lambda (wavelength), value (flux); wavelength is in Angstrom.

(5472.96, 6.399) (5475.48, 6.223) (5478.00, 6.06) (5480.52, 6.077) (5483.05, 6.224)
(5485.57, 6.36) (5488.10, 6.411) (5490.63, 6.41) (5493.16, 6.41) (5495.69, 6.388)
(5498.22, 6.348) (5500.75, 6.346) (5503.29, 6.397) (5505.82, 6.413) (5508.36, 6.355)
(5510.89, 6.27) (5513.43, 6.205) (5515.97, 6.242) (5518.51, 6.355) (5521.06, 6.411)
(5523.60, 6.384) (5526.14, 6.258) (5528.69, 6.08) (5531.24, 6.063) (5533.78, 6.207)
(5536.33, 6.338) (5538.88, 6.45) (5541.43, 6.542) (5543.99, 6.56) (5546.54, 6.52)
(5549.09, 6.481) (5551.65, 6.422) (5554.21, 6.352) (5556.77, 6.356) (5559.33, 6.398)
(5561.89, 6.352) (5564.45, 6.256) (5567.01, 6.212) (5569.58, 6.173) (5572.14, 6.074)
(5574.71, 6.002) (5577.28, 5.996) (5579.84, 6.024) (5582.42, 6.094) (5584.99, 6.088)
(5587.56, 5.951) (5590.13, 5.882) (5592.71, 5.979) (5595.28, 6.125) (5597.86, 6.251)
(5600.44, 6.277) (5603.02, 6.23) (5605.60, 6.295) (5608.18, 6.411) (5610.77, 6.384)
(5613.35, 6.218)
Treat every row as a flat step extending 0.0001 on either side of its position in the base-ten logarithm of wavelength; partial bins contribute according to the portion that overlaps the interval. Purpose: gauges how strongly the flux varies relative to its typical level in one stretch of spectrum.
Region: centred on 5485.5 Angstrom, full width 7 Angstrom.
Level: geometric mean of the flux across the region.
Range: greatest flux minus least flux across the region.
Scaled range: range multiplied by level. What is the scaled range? 1.2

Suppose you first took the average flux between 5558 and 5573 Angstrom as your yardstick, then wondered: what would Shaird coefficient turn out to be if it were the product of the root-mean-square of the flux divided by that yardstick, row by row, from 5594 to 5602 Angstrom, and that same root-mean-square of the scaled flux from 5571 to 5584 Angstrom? 0.96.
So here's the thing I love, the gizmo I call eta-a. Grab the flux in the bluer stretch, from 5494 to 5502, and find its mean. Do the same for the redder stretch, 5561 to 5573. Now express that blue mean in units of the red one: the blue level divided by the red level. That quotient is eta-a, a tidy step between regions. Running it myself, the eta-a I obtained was 1.024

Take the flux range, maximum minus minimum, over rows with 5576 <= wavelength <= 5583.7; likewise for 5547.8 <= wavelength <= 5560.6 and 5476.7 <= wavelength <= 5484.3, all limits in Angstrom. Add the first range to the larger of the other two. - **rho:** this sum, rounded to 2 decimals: 0.26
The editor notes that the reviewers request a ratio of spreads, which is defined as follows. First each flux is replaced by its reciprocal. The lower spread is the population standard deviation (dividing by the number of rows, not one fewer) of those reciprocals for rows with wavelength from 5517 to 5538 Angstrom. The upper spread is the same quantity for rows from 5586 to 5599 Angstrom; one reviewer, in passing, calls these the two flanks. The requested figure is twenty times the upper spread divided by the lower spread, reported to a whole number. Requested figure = 22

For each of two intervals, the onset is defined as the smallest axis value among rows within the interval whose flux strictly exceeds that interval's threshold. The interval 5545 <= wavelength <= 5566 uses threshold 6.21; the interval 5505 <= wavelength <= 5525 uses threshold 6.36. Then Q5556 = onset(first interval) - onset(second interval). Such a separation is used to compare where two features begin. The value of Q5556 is 40.7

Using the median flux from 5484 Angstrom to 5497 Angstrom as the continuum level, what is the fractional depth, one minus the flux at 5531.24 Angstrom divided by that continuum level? 0.054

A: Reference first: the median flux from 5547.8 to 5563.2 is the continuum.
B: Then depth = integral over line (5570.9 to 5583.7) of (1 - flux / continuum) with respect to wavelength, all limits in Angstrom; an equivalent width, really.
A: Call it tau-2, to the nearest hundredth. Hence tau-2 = 0.68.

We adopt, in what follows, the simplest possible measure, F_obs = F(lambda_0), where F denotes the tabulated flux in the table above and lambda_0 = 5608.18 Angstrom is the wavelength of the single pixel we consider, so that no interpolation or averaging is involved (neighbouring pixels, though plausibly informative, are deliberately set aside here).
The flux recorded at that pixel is 6.411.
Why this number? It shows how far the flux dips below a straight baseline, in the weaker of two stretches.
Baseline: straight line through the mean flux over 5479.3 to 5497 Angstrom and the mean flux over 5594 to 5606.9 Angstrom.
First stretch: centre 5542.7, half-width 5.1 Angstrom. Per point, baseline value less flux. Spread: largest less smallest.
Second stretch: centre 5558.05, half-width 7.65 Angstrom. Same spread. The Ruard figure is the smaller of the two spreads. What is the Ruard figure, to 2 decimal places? 0.11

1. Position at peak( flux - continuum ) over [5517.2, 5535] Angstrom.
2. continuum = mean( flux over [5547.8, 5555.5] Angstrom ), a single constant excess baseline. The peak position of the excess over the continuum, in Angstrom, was 5521.06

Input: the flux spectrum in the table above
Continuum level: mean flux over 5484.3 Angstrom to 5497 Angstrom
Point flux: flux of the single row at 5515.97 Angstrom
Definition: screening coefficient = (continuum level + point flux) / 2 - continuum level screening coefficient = -0.08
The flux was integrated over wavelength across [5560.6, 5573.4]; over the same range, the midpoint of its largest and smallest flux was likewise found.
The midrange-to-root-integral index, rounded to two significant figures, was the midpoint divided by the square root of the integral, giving 0.70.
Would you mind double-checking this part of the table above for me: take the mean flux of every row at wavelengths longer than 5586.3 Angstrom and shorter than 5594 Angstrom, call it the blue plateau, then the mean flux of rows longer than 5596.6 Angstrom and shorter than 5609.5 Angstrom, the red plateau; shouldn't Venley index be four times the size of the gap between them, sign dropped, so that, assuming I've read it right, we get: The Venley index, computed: 1.4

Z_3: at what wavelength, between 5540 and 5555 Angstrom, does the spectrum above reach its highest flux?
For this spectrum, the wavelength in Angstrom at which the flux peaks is 5543.99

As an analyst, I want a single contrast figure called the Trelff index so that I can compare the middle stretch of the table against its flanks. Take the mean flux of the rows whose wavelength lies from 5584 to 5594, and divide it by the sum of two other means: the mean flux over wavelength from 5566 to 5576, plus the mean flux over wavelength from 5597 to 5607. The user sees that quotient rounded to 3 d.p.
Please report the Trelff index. 0.483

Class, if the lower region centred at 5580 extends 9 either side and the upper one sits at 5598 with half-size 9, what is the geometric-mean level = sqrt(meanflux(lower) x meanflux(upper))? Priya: 6.09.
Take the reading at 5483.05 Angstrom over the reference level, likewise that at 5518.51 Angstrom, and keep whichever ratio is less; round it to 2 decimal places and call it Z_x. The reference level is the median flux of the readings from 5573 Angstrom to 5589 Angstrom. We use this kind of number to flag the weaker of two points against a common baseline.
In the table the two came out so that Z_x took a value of 1.04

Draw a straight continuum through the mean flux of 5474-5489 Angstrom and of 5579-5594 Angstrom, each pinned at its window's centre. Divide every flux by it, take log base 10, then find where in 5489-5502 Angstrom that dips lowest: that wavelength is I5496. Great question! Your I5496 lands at 5498.22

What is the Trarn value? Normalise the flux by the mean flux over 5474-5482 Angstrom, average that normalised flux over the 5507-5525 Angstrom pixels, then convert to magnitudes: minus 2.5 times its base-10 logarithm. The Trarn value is -0.03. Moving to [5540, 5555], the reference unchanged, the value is -0.06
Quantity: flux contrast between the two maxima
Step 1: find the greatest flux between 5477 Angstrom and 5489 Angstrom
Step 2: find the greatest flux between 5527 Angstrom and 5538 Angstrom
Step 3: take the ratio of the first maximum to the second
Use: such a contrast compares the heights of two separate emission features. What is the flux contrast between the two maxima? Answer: 1.01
